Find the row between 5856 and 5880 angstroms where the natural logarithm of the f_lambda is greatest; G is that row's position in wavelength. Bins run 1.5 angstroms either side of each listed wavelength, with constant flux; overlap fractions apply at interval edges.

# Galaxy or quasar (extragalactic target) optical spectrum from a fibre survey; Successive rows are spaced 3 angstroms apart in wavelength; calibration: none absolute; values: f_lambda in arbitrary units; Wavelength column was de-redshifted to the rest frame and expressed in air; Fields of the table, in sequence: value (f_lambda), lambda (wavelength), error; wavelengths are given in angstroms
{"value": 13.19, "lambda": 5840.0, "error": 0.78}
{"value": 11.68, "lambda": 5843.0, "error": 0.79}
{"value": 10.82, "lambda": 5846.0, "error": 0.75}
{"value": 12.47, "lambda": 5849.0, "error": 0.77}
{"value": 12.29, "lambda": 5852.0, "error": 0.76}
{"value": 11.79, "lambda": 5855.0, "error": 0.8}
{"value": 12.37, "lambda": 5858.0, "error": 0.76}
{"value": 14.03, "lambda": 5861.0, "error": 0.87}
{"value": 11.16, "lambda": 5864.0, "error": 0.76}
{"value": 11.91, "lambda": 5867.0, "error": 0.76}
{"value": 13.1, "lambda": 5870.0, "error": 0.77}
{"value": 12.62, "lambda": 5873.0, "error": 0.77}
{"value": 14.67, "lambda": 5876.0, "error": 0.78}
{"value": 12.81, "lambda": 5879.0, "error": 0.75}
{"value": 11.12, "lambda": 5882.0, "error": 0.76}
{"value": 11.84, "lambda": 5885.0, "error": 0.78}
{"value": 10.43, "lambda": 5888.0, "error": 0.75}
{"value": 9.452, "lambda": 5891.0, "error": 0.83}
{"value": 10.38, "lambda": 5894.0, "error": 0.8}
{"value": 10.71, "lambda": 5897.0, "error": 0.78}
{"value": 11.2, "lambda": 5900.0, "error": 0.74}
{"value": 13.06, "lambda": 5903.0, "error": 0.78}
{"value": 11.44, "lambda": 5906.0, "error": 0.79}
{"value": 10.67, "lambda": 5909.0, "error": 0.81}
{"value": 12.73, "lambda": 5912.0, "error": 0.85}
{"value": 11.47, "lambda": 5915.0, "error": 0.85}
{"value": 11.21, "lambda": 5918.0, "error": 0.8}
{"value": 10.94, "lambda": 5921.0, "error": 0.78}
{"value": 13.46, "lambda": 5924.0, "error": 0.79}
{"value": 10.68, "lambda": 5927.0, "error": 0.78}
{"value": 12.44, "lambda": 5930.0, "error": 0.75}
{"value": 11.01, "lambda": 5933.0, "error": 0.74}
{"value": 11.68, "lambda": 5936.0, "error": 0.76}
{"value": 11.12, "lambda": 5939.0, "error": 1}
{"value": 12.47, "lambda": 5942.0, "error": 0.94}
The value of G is 5876.0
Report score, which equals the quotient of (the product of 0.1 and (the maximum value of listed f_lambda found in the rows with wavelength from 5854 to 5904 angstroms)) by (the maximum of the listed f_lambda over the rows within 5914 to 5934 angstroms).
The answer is 0.109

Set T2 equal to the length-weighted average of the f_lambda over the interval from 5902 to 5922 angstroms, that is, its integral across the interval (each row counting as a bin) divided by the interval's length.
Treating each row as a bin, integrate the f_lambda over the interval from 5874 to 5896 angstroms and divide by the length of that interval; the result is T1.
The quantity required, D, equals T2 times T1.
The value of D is 134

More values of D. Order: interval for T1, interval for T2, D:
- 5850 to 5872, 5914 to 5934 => 144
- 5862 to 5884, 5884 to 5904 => 137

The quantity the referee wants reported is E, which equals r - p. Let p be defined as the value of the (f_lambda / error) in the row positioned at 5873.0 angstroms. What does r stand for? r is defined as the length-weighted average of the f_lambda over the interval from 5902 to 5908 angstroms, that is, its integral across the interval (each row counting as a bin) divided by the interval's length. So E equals -4.3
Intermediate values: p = 16.4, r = 12.1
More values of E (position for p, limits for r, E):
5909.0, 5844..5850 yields -1.6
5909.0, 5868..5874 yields -0.4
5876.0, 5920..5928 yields -7.0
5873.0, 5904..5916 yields -4.7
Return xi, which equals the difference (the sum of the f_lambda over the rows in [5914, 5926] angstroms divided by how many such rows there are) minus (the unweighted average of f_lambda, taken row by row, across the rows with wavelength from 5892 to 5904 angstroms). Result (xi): 0.4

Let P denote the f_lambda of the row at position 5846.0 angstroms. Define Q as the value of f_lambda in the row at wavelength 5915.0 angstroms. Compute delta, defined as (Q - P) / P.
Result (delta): 0.06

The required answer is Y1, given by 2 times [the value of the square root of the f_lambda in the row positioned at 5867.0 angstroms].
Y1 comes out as 6.9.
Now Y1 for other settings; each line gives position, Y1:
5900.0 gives 6.7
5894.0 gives 6.4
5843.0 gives 6.8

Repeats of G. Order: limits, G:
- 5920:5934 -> 5924.0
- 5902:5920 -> 5903.0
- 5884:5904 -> 5903.0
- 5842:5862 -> 5861.0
